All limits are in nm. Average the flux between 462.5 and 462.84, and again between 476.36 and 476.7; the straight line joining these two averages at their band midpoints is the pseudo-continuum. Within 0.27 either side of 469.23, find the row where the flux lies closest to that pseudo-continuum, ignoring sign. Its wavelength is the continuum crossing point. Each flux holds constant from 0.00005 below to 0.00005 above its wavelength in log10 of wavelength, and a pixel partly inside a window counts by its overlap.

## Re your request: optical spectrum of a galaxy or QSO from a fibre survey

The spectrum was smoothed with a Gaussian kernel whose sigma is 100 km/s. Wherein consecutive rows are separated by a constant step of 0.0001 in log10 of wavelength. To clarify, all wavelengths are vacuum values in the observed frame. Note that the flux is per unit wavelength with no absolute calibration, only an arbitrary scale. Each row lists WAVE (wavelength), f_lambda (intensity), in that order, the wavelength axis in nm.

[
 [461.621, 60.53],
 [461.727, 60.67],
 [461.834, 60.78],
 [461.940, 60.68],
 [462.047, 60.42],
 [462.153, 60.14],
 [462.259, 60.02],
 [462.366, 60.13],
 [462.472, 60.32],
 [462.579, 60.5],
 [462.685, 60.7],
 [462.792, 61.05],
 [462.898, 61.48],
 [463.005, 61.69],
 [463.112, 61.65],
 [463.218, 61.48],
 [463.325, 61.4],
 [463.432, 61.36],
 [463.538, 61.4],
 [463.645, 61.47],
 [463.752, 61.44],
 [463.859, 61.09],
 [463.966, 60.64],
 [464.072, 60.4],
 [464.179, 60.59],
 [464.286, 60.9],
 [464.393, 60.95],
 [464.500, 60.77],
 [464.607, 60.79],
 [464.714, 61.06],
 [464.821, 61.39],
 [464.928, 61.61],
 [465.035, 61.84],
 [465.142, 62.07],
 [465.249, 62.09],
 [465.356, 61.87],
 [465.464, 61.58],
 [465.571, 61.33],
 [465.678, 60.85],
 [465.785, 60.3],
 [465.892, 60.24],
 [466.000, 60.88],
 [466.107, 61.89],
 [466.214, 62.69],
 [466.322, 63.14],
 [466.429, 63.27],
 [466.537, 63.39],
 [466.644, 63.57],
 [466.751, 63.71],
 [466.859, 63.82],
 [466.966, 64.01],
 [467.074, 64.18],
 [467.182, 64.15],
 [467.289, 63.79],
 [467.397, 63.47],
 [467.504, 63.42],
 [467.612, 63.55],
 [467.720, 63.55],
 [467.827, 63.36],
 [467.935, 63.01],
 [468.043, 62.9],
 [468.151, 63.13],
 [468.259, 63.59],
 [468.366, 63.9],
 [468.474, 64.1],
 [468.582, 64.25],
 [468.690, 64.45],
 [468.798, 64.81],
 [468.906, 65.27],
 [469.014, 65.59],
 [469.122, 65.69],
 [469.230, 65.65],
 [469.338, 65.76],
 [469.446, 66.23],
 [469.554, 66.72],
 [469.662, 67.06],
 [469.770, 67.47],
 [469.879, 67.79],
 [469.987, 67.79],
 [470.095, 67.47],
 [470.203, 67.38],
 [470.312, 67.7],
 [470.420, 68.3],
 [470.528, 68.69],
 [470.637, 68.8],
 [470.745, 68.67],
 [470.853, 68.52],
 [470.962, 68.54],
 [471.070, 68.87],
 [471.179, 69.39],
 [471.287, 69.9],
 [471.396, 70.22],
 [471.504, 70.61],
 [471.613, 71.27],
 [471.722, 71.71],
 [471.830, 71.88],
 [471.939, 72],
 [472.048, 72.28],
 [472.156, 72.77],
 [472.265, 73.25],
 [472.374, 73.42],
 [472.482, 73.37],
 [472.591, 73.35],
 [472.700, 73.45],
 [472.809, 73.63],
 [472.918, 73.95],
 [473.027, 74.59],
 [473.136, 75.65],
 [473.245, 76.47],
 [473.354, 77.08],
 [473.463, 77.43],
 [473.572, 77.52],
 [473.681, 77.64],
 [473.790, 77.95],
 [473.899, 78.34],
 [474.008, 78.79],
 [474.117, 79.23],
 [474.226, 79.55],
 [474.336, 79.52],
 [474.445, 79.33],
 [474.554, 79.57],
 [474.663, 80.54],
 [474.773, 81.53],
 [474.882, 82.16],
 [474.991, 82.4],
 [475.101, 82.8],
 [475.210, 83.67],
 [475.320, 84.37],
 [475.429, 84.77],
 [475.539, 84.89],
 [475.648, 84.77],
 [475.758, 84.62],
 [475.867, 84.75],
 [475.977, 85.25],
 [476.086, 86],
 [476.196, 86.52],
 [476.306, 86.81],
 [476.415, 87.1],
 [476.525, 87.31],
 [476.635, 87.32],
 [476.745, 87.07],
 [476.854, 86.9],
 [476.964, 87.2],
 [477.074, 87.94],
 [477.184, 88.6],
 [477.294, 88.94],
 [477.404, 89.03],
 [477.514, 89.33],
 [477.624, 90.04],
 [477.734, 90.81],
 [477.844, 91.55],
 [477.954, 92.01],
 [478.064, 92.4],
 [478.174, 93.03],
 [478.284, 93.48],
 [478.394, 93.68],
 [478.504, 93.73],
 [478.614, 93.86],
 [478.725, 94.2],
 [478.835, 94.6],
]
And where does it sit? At 469.014 nm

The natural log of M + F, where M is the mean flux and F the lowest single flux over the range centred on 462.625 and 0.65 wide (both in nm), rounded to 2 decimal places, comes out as 4.79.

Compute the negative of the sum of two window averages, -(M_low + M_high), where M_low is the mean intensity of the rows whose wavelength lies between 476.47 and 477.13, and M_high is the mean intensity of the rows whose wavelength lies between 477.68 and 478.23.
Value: -179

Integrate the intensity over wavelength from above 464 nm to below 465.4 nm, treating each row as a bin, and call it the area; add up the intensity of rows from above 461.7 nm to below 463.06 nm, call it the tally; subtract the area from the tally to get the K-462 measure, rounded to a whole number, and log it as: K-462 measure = 703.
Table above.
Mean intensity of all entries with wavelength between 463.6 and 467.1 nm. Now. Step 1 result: 62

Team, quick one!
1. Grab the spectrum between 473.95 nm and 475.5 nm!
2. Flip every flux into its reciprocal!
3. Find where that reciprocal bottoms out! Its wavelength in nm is 475.429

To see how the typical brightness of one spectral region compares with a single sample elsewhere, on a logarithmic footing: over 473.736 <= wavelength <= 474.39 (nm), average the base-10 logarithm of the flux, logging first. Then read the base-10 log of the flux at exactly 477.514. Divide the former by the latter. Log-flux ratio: 0.972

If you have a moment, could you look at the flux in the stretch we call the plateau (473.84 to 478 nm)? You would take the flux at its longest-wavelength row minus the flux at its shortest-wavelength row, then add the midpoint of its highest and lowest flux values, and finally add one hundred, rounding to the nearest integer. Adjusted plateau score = 199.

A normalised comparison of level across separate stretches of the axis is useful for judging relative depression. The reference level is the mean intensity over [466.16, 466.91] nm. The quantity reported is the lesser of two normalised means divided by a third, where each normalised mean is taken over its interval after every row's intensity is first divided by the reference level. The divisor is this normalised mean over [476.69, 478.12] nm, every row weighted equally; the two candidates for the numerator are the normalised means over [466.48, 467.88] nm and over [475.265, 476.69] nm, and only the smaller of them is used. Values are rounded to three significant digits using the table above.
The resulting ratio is 0.713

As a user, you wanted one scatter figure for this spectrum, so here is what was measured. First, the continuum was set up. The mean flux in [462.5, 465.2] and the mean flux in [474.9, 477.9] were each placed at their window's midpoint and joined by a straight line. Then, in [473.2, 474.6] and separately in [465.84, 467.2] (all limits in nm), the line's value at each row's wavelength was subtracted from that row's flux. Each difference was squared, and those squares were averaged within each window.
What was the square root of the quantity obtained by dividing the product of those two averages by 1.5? 10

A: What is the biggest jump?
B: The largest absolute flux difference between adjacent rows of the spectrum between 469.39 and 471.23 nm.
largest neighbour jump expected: 0.60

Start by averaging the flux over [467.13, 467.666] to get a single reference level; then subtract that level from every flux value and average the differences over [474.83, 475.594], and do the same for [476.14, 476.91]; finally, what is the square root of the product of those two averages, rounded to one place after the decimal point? 21.5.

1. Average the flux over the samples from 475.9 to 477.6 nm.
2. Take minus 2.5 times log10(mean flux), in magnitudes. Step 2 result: -4.85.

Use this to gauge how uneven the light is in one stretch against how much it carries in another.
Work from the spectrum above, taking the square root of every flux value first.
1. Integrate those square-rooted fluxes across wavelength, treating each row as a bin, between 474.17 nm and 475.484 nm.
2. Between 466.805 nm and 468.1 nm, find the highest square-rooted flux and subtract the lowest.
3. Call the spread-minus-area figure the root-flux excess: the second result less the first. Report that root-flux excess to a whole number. -12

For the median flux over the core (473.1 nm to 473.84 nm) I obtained 77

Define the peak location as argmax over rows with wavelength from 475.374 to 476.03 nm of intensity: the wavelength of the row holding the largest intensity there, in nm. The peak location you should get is 475.977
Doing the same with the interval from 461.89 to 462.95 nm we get 462.898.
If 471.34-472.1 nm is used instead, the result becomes 472.048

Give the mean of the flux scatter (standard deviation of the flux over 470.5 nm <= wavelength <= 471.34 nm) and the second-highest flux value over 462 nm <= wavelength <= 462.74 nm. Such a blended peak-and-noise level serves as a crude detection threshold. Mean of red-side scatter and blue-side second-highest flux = 30.5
